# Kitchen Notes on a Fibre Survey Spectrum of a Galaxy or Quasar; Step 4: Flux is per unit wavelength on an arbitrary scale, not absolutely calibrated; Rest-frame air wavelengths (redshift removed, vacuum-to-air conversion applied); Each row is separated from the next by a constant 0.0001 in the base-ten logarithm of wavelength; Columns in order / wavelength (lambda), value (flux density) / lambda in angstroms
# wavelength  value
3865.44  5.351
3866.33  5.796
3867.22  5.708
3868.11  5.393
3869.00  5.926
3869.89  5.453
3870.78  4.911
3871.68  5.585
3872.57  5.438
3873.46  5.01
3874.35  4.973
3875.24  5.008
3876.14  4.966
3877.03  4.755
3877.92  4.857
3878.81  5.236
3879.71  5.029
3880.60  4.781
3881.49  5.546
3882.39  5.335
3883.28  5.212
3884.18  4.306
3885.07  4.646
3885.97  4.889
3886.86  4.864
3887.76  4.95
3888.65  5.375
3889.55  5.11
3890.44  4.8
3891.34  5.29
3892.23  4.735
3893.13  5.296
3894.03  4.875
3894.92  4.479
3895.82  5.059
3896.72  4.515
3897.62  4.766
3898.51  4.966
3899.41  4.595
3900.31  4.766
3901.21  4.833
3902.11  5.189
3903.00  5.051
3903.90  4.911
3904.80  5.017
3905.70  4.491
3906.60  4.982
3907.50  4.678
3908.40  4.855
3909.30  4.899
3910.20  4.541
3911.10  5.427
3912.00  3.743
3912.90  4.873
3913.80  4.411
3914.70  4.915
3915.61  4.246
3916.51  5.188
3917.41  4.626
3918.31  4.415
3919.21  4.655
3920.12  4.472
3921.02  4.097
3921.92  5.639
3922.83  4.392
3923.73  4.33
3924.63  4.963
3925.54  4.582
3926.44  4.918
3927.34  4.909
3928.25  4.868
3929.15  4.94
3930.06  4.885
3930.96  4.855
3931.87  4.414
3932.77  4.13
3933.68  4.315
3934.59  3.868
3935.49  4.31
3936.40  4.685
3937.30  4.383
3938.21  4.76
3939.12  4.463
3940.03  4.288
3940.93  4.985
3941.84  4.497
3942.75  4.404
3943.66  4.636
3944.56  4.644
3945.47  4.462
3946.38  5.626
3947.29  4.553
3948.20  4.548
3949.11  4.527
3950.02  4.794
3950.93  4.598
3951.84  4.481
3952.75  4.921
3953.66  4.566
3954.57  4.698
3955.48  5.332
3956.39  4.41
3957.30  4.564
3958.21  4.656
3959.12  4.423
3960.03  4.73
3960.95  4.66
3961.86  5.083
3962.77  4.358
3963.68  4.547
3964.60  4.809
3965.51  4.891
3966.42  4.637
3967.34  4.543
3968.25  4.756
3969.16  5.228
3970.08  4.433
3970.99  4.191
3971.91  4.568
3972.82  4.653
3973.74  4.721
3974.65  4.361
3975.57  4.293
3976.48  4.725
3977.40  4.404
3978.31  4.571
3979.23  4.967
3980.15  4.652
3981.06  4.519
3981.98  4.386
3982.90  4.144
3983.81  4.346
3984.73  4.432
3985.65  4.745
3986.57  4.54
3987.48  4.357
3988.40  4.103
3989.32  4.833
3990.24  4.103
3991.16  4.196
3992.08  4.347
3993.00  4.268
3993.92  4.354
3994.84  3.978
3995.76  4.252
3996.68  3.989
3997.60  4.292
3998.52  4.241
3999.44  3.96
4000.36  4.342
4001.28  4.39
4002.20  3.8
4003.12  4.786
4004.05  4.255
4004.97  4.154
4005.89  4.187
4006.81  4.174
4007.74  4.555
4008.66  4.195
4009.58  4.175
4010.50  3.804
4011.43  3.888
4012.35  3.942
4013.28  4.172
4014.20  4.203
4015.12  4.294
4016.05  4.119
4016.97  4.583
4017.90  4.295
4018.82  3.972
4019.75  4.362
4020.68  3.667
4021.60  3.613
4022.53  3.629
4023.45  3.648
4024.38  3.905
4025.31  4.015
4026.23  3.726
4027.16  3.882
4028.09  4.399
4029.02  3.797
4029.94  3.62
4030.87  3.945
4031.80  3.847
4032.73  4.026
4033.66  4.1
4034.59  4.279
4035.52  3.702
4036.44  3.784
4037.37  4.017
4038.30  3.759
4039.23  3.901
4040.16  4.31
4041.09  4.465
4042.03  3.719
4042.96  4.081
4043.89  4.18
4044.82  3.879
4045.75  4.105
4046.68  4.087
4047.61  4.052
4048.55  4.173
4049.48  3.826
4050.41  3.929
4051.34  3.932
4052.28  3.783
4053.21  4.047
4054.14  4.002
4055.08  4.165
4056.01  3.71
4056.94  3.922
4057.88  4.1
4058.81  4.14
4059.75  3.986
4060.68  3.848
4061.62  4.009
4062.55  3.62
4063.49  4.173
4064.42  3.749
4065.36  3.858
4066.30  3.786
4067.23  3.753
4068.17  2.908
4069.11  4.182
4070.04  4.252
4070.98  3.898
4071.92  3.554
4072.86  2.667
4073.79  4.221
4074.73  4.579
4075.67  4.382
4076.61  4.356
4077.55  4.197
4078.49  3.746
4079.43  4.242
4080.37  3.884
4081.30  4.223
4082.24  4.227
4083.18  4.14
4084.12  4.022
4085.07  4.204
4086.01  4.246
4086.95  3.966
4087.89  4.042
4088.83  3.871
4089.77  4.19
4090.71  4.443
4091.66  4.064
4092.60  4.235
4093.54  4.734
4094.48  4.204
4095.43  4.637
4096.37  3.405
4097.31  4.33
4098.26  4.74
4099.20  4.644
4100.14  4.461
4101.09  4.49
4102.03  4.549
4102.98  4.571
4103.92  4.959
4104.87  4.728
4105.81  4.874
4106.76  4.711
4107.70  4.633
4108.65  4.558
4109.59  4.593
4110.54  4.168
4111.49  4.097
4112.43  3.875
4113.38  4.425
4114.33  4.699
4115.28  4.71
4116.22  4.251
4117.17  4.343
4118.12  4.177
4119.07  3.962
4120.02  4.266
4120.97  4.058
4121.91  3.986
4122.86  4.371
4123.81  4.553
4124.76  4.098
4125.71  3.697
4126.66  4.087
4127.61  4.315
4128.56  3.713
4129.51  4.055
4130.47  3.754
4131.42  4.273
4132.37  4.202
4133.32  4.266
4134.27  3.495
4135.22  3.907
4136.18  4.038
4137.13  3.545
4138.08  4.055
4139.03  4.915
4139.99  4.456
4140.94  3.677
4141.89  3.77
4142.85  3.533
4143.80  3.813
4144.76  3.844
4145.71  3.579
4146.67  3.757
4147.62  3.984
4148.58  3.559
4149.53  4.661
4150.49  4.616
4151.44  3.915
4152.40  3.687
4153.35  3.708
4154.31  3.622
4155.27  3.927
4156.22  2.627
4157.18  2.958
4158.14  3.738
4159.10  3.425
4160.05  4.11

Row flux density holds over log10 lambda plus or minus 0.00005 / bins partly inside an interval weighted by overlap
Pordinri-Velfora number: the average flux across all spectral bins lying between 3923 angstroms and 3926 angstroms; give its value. 4.6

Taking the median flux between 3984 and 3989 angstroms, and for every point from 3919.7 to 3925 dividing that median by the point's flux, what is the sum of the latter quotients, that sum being 5.78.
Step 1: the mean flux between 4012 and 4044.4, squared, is 16.0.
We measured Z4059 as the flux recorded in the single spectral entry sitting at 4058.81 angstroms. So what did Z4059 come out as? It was 4.14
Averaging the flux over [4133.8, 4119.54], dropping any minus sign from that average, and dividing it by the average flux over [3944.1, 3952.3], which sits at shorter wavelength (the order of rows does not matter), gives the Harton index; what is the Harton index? 0.88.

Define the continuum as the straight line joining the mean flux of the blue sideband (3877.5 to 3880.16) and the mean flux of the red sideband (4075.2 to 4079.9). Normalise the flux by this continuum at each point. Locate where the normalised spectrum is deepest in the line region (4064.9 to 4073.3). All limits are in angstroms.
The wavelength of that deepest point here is 4072.86 angstroms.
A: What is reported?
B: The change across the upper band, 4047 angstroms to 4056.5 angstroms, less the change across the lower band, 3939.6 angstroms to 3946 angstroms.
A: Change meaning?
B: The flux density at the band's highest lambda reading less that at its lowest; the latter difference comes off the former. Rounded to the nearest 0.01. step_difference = -0.52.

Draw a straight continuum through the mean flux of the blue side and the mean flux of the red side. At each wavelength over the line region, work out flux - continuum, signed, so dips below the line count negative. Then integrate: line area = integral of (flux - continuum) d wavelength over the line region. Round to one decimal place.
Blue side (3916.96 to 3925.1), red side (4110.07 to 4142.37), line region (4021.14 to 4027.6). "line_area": -3.9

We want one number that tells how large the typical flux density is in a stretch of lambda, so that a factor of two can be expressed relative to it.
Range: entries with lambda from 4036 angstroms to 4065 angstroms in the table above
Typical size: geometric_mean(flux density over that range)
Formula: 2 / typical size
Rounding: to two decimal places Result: 0.50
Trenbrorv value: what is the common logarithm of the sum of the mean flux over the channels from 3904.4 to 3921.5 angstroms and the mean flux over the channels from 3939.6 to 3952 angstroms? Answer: 0.969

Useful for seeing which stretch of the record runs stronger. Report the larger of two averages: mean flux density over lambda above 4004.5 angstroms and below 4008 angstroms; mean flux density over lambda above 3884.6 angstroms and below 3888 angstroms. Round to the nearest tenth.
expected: 4.8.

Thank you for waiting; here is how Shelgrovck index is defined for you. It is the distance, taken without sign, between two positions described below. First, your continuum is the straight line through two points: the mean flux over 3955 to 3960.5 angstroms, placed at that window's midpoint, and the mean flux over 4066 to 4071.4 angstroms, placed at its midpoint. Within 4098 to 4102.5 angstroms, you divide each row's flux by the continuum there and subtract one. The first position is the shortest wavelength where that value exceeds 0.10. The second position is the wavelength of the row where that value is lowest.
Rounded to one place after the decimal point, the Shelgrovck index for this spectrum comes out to 1.9 angstroms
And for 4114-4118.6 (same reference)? 3.8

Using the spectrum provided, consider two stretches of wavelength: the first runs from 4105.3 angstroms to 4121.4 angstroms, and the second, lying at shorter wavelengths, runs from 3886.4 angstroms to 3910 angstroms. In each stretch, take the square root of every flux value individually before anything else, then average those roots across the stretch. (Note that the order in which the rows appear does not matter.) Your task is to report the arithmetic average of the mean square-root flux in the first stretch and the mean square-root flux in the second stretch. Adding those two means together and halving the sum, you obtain 2.152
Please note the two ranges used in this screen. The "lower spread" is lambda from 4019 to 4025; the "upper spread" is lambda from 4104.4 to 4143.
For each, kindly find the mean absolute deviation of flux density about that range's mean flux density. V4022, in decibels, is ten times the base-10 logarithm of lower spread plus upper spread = -2.8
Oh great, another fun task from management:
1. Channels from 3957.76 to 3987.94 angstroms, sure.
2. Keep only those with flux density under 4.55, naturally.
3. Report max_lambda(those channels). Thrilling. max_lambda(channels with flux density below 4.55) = 3987.48 angstroms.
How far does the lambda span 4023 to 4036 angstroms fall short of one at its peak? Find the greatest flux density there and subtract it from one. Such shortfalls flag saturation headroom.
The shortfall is -3.4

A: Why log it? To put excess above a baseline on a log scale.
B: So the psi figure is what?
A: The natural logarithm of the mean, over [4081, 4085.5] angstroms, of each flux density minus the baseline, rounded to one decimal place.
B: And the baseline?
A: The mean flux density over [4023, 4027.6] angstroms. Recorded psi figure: -1.1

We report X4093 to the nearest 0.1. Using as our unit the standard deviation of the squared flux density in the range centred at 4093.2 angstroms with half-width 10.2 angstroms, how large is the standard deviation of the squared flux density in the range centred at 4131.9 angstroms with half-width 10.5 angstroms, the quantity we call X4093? 1.1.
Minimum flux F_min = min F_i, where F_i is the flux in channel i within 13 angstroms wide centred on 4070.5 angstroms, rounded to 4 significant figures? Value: 2.667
